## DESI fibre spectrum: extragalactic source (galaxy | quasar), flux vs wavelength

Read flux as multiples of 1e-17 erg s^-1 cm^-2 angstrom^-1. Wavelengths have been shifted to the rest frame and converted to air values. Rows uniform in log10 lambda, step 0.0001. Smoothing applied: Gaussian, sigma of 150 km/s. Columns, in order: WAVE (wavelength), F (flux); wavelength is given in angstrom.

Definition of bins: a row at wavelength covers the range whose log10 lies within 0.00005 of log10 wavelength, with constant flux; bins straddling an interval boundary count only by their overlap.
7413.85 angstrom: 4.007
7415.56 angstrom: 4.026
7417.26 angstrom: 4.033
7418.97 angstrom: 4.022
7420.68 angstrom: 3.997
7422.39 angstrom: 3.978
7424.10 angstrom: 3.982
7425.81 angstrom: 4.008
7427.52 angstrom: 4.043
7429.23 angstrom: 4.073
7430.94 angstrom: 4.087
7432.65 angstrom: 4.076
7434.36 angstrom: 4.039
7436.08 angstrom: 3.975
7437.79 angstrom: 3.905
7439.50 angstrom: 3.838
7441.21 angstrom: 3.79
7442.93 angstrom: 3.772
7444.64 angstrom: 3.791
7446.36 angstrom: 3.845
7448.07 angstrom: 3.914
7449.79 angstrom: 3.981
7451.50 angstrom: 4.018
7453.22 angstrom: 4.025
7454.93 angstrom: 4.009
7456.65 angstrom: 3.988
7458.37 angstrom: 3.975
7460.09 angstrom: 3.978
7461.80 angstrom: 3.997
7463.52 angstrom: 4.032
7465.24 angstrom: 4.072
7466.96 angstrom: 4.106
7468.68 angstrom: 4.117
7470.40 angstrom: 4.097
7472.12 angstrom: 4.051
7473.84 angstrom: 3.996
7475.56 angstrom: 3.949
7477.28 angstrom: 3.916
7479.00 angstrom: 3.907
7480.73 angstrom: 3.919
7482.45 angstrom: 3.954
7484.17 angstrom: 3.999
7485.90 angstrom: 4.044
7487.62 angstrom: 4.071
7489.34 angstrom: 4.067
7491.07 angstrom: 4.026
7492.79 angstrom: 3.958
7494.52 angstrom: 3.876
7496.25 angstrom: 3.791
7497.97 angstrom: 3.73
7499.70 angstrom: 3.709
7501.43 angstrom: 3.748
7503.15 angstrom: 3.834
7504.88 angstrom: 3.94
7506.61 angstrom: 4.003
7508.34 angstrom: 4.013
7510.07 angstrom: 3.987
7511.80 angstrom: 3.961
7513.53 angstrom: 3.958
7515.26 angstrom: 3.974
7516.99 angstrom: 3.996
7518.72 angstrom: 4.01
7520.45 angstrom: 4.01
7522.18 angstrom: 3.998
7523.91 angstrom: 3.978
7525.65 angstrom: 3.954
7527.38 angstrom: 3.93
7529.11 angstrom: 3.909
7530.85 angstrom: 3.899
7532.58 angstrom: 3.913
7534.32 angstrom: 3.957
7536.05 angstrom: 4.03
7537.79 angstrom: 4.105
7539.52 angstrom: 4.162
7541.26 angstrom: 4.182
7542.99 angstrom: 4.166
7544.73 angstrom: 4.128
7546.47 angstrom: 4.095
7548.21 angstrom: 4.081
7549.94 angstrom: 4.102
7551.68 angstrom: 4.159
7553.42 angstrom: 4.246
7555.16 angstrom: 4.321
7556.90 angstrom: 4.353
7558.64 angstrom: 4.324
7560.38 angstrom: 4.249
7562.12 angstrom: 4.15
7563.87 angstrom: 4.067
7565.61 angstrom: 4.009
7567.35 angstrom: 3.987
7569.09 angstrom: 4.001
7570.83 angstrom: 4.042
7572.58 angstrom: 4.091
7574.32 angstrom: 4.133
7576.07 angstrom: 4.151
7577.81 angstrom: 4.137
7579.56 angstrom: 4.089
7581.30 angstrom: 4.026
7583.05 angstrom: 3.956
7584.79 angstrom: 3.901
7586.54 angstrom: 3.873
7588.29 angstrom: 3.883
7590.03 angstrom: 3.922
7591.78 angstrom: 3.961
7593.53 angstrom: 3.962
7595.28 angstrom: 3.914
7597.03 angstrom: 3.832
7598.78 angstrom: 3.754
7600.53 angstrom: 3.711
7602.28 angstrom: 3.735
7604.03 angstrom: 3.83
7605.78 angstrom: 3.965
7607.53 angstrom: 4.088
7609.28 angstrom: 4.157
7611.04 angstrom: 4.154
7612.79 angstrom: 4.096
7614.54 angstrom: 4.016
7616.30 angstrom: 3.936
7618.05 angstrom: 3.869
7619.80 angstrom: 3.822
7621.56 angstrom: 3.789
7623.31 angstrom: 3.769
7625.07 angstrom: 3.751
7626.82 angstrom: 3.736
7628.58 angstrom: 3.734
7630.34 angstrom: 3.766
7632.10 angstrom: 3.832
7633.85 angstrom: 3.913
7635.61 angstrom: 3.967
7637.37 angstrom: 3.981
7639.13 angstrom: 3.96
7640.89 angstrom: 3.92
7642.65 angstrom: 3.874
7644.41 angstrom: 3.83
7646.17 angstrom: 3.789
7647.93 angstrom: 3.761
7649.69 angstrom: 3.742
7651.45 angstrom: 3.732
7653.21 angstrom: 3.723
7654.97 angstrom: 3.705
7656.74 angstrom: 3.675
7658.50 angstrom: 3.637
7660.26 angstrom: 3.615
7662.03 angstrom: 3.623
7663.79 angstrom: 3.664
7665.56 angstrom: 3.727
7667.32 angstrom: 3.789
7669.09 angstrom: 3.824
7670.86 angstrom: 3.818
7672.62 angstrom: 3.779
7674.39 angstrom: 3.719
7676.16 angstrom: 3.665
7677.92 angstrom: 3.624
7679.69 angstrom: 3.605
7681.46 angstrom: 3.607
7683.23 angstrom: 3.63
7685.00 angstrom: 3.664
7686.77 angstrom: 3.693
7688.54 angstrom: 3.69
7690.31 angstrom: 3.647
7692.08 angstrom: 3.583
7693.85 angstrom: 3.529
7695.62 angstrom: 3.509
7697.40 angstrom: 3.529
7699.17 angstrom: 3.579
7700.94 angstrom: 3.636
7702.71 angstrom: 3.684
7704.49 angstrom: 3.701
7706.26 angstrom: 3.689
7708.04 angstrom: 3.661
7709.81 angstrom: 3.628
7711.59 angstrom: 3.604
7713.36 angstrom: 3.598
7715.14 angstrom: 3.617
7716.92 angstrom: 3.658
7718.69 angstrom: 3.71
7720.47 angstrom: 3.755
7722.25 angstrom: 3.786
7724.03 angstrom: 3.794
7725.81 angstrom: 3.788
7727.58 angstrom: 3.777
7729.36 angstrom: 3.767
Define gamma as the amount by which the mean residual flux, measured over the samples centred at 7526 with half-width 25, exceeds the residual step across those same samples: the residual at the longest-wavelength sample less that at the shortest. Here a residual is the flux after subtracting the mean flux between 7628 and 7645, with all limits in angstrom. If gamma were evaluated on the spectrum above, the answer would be -0.23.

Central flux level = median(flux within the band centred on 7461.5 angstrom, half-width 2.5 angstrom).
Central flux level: 4.00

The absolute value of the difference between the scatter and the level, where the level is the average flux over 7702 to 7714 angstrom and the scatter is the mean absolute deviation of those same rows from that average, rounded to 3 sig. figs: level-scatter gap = 3.62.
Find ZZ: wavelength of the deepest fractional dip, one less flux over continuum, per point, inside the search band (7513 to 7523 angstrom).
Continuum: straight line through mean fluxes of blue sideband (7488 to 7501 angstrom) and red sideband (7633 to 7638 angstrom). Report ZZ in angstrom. 7513.53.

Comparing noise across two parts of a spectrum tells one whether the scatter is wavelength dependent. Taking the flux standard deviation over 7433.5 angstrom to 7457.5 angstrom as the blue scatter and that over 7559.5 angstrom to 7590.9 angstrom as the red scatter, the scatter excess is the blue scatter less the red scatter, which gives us -0.01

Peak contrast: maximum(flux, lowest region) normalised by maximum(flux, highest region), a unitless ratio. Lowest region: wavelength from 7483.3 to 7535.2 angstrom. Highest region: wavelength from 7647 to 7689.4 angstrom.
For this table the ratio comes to 1.06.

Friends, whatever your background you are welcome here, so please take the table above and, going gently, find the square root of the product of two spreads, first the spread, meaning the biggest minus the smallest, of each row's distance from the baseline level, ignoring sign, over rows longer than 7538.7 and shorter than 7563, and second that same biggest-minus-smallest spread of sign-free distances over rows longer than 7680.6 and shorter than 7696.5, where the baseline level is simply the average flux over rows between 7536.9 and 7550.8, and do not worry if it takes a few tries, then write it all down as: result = 0.20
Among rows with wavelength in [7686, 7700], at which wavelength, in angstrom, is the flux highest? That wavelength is 7686.77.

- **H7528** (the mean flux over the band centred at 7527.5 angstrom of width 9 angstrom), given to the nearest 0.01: 3.93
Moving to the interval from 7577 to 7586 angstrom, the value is 4.02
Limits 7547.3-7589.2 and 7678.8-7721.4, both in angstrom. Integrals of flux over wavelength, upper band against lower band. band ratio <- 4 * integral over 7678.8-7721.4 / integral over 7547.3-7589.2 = 3.6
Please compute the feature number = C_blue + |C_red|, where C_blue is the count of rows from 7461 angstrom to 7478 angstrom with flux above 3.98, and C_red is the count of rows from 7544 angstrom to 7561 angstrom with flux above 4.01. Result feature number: 18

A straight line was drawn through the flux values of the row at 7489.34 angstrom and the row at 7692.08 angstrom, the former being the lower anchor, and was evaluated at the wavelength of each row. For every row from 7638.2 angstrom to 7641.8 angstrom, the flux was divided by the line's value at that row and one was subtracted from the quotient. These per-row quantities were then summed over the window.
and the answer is 0.13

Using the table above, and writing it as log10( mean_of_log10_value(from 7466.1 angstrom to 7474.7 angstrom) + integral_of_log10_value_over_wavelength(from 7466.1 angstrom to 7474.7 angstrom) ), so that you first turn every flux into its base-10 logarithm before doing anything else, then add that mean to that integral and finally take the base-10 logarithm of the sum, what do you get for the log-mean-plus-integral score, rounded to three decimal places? 0.768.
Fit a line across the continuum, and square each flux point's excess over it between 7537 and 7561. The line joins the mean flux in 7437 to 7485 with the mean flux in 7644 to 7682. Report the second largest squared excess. 0.233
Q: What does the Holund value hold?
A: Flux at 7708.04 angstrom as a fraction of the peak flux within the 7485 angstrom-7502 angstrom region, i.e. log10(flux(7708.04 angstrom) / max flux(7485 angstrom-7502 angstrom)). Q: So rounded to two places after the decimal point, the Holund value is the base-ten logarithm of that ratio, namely -0.05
